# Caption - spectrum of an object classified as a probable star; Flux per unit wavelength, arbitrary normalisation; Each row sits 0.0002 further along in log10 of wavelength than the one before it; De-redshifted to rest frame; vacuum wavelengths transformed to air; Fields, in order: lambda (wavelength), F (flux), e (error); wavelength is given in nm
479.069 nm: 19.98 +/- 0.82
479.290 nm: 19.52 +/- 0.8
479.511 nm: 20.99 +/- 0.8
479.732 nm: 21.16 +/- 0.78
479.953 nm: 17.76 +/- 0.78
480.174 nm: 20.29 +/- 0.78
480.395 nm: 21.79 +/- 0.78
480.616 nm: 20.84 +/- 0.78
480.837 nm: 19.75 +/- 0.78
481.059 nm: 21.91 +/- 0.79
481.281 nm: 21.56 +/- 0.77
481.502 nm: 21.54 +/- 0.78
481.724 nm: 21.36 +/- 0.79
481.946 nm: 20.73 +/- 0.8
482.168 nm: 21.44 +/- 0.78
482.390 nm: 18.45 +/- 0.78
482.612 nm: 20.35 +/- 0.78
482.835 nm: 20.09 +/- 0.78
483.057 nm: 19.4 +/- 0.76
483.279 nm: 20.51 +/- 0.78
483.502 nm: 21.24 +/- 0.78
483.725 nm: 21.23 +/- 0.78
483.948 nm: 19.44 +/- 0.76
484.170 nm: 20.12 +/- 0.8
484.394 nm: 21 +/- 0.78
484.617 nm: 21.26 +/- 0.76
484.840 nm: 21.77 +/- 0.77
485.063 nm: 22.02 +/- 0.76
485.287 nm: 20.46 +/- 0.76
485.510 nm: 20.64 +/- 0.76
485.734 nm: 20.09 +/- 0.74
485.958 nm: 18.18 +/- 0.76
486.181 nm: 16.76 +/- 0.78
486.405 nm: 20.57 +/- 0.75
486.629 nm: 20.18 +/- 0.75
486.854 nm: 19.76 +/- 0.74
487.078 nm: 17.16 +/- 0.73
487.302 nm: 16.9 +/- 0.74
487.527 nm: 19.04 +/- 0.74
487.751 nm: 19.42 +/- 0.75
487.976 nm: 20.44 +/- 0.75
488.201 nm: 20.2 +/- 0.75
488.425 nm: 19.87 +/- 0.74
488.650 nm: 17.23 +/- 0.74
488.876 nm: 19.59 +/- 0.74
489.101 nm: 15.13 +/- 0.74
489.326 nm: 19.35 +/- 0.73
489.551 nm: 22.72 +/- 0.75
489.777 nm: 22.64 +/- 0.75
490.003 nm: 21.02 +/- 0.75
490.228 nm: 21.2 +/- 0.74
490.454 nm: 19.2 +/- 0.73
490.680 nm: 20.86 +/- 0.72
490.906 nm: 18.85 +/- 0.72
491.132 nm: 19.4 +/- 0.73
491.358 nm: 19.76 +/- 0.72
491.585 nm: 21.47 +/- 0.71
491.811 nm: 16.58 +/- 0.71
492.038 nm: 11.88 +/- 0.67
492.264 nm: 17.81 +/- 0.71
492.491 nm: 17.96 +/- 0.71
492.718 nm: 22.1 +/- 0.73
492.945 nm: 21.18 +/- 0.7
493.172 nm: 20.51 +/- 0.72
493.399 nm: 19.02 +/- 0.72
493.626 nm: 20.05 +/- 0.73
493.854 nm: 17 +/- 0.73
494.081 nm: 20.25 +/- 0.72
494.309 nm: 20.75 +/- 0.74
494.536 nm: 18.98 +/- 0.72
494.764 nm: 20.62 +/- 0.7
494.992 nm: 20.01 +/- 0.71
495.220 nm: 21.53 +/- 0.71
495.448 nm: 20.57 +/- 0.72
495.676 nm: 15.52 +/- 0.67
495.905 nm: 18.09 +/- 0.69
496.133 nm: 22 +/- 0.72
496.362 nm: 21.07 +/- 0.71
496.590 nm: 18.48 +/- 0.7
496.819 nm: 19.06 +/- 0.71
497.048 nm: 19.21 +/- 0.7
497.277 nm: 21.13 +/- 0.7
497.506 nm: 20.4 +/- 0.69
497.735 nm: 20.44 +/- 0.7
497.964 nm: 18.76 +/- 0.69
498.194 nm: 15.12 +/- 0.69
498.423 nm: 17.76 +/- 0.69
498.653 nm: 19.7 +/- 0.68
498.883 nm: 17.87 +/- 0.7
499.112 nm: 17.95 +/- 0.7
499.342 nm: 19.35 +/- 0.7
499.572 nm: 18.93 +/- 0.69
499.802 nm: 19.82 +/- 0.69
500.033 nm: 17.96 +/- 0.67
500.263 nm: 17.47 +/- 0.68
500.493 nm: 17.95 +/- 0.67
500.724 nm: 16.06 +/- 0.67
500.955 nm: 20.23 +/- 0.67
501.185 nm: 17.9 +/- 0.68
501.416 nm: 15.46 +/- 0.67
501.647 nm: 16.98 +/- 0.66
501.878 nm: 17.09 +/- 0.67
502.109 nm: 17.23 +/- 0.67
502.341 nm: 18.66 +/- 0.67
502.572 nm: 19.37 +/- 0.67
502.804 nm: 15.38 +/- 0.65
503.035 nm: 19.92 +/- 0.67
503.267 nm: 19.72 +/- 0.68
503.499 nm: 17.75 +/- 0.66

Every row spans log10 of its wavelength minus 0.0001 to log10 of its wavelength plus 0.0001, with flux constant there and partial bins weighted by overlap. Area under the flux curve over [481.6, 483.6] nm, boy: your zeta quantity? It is 40.8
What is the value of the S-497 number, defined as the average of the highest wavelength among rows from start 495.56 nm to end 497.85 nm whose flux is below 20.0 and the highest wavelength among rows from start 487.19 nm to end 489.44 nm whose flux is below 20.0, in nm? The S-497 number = 493.19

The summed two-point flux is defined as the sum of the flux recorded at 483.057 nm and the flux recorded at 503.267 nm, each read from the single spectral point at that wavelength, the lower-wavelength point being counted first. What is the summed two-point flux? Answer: 39.1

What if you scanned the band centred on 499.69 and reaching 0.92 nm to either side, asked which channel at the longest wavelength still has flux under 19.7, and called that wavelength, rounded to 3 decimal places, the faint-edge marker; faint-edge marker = 500.493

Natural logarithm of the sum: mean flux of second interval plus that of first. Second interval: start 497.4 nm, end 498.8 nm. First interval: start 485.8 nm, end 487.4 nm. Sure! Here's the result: 3.62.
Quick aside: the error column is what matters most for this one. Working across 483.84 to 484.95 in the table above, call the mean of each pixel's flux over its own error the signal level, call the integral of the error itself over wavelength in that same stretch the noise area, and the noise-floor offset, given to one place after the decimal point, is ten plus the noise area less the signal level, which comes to -15.9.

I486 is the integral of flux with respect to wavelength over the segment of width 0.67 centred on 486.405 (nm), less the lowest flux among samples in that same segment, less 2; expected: -5.9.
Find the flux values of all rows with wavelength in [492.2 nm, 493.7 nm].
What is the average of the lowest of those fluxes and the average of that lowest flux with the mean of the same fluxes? 18.3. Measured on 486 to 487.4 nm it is 17.2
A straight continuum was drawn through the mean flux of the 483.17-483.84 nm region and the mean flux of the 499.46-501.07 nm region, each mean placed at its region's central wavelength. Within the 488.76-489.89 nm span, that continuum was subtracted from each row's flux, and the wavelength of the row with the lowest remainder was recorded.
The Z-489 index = 489.101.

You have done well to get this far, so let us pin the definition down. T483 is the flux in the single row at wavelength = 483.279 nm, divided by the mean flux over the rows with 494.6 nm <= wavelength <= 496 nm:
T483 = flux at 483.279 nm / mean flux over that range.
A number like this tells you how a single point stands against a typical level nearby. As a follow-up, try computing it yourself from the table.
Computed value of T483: 1.06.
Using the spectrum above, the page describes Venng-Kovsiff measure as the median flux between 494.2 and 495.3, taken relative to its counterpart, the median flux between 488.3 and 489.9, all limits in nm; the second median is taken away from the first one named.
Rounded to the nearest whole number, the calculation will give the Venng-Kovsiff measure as 1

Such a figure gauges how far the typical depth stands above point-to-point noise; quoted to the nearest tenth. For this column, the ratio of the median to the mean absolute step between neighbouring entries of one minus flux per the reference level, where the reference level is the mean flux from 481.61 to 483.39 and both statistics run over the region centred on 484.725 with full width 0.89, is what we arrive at -3.6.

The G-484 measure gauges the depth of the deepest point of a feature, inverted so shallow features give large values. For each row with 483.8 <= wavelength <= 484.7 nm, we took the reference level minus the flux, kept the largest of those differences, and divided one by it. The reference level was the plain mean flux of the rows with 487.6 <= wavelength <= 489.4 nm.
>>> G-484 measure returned -1.9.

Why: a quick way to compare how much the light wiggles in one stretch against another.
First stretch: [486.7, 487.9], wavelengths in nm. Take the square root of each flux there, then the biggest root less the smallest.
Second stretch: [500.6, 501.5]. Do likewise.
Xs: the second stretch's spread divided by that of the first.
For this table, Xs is 1.7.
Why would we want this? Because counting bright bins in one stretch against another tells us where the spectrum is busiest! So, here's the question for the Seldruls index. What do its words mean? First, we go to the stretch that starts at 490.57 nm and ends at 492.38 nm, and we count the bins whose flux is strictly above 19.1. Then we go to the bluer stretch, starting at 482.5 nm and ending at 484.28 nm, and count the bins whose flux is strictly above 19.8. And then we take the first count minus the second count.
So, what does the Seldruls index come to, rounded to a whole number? -2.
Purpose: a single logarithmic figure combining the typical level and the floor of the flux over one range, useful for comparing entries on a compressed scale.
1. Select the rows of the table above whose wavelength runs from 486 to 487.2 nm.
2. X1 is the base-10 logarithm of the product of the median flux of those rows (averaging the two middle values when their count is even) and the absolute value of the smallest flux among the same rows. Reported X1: 2.52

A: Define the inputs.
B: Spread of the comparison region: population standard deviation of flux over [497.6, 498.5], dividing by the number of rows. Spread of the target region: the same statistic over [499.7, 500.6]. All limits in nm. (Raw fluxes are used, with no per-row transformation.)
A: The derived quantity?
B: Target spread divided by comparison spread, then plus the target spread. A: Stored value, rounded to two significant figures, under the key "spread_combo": 1.4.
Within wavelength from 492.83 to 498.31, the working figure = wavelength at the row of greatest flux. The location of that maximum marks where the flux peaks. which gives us 496.133 nm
